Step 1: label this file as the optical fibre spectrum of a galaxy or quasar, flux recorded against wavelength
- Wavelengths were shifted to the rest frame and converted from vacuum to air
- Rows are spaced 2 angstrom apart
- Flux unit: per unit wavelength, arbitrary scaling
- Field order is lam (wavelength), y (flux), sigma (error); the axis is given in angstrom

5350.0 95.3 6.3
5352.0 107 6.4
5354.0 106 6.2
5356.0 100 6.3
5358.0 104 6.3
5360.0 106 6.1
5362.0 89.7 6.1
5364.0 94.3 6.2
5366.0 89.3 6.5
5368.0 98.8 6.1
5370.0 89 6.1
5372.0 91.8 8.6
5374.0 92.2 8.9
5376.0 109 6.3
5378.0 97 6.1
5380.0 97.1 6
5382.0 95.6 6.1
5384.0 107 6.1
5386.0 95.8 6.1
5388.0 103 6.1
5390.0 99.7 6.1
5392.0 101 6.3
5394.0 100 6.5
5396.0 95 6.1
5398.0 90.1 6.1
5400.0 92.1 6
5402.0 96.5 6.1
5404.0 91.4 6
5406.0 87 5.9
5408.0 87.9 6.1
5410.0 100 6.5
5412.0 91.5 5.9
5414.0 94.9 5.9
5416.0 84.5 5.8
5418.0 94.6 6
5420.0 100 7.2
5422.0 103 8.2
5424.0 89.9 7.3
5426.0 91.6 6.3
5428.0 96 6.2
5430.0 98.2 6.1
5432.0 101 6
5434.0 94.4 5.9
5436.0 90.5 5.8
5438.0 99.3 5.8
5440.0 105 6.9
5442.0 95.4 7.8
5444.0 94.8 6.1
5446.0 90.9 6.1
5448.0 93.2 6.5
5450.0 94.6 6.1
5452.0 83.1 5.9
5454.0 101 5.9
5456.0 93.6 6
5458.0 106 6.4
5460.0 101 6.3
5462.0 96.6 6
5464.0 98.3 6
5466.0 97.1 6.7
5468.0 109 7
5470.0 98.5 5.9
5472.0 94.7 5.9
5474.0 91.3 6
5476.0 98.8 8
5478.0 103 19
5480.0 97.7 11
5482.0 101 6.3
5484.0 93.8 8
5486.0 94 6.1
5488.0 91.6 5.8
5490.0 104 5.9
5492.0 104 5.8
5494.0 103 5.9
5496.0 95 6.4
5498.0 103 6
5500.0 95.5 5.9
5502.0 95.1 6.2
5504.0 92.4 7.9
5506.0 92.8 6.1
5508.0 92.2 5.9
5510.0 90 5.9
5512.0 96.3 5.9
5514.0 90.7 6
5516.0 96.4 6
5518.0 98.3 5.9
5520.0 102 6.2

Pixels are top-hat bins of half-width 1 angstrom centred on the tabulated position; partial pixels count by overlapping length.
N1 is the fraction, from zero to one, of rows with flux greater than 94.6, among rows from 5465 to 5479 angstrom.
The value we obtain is 0.86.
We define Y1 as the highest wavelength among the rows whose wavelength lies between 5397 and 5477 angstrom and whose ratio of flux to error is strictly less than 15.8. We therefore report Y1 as 5476.0 angstrom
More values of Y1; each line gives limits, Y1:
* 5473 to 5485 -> 5484.0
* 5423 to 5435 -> 5428.0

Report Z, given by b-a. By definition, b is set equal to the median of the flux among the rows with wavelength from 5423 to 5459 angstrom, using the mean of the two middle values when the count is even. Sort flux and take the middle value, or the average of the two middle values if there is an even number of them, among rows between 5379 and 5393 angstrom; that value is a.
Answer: -5.0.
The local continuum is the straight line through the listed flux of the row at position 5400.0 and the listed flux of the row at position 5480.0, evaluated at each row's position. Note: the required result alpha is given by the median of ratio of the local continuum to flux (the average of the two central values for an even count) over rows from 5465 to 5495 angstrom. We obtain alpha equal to 0.99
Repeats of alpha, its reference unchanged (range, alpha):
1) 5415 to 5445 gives 0.99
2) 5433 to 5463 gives 1.00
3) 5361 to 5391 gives 0.95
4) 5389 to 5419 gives 0.99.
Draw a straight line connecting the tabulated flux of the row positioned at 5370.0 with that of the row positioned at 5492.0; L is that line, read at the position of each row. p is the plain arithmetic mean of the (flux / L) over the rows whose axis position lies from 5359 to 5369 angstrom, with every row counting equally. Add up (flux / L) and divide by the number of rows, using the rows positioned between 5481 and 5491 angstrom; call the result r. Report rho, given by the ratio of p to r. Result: 1.15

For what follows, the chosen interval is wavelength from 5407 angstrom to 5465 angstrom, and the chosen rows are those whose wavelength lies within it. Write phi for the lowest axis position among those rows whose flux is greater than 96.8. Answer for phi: 5410.0 angstrom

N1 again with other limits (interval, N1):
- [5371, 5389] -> 0.78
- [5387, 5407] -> 0.60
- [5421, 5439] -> 0.56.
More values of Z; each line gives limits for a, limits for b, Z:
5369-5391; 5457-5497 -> 1.4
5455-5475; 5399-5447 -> -3.0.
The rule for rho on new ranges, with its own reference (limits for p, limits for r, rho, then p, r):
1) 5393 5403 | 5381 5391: 0.93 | 1.02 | 1.10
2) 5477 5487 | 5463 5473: 0.97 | 0.95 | 0.98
